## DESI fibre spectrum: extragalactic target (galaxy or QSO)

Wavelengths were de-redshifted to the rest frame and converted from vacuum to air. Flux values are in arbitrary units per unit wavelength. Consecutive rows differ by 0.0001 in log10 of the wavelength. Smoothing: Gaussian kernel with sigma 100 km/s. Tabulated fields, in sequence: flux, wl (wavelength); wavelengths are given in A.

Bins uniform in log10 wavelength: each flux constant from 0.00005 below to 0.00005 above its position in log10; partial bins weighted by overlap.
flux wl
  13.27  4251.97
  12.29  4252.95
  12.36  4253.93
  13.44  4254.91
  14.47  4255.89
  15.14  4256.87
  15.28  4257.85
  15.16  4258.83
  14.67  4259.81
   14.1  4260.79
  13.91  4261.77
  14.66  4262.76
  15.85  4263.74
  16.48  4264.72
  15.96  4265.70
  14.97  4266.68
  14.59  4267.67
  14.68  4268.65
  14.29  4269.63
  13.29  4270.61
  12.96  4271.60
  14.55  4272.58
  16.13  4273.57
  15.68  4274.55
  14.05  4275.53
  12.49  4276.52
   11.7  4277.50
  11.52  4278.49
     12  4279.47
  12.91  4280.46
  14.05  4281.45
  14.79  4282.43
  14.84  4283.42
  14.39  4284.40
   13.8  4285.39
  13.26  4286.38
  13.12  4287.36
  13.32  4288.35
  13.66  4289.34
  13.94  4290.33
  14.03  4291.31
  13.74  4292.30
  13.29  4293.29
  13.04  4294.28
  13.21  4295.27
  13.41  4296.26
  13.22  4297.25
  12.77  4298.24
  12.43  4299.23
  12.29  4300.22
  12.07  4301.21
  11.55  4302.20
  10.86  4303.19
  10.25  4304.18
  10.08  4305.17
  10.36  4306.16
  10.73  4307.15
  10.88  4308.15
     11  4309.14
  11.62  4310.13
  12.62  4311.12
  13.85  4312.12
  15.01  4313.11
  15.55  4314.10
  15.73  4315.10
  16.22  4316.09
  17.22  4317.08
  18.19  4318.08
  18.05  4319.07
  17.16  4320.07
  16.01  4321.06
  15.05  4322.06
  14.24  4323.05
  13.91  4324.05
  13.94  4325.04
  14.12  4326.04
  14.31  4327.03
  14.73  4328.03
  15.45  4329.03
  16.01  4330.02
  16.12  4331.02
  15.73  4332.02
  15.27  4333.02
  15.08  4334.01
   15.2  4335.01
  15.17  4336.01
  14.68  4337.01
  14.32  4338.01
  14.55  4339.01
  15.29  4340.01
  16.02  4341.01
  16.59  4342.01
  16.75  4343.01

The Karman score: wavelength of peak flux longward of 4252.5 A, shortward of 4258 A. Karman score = 4257.85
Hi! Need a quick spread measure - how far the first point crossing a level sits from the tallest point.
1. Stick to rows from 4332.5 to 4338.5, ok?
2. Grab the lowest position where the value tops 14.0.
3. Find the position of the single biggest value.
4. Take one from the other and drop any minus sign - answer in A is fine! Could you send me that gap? 0.0 A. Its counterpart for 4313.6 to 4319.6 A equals 4.0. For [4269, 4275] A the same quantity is 3.9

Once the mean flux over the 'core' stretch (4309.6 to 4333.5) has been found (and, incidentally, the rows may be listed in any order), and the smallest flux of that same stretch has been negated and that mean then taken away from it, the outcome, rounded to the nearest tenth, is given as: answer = -26.9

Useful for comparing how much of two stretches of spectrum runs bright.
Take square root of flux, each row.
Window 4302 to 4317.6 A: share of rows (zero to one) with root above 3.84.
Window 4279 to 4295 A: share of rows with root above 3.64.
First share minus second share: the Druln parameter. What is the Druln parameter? -0.44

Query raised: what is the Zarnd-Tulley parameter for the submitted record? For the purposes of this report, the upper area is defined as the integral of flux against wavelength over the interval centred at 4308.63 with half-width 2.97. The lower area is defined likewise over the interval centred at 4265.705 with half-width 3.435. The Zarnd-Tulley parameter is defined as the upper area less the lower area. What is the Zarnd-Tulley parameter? -39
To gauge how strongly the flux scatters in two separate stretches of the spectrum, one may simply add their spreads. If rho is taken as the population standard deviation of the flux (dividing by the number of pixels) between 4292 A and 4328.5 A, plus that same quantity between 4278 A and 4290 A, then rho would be 3.1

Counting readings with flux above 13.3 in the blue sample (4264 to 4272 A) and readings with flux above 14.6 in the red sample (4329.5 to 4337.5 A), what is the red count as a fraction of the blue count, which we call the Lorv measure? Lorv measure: 1.3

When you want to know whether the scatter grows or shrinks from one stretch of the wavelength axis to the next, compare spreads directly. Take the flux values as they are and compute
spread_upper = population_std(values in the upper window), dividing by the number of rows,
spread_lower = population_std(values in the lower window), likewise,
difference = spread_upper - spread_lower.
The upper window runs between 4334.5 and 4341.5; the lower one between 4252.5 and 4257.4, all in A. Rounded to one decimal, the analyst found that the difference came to -0.6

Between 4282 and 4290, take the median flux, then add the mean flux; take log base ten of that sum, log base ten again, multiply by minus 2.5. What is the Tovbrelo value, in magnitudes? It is -0.397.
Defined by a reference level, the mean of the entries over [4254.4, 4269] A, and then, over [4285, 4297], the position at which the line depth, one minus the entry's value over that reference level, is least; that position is 4291.31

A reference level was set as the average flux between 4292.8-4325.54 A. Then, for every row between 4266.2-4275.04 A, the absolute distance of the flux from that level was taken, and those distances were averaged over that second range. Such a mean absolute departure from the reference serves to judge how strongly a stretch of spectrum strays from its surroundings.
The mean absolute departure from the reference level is 1.2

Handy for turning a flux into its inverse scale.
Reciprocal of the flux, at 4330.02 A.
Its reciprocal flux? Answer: 0.0625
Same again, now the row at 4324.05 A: 0.0719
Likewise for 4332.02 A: 0.0636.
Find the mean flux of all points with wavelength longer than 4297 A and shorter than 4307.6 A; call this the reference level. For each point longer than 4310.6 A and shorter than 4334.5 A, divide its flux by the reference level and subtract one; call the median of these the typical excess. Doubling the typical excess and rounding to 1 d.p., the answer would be 0.7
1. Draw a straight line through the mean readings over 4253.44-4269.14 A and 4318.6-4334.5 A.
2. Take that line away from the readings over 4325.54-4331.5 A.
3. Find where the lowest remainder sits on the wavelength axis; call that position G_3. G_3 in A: 4326.04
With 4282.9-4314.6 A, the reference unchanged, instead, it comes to 4305.17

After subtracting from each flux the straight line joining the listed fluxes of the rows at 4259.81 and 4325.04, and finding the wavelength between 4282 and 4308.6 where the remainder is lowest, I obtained 4305.17 A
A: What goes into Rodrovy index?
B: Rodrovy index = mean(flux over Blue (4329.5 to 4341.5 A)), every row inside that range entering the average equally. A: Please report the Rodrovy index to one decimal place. 15.3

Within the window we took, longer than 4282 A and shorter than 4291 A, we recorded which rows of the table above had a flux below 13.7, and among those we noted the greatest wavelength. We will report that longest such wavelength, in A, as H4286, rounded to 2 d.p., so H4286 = 4289.34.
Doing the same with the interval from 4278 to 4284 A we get 4280.46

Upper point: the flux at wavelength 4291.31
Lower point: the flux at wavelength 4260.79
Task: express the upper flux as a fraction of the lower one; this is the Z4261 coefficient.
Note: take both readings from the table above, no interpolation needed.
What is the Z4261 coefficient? 1.0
